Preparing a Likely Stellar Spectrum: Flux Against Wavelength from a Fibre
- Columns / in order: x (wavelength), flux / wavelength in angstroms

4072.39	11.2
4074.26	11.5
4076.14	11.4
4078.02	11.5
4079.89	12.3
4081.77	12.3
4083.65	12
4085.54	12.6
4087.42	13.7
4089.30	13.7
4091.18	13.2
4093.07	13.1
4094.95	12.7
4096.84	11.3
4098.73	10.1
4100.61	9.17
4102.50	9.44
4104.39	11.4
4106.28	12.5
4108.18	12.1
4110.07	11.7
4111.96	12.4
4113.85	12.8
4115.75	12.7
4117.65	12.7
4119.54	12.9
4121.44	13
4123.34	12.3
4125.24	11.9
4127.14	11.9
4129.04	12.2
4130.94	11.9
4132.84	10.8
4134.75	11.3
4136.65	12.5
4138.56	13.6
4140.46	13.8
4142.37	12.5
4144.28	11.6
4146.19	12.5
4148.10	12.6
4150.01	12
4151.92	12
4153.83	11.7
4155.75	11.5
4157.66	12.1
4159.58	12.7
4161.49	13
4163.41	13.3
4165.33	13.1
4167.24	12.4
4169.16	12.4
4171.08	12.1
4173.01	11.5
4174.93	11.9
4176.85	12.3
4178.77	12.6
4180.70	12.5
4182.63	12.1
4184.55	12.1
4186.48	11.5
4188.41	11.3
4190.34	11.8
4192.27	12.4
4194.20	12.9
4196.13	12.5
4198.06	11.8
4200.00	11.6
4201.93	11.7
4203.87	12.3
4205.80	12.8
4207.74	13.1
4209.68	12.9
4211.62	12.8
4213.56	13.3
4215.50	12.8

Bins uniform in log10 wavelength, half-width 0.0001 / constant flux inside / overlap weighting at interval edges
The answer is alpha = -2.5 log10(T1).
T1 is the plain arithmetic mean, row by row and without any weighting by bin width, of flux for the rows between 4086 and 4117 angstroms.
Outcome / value -2.70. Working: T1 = 12.0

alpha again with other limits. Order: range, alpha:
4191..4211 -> -2.73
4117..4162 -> -2.72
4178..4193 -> -2.70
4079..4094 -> -2.77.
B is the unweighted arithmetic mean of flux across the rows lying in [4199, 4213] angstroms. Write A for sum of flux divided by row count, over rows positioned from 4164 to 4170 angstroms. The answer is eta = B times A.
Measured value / 157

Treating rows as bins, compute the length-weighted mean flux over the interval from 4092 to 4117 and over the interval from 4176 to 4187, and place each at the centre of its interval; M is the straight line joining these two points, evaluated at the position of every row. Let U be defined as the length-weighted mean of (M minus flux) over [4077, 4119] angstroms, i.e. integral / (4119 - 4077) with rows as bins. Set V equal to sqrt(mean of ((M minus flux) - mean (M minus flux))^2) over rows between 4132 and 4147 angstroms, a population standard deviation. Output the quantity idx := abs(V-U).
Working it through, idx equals 1.43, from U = -0.45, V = 0.98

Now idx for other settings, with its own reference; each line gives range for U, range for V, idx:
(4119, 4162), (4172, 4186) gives 0.68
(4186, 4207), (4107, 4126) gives 0.18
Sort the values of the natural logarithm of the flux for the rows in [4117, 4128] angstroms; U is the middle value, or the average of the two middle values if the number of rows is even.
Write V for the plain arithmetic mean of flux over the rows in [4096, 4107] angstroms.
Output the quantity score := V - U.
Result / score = 8.1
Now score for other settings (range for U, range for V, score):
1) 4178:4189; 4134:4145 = 10.1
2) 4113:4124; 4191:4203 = 9.6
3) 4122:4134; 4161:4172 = 10.2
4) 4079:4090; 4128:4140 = 9.5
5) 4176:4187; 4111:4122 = 10.2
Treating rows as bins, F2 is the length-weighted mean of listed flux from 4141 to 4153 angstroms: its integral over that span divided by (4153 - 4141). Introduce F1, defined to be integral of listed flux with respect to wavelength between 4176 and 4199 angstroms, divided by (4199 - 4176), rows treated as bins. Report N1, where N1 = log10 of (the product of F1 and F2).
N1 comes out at 2.173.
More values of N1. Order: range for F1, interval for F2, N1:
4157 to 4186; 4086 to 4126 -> 2.177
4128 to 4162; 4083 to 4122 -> 2.172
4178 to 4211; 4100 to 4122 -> 2.164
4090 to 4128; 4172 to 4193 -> 2.157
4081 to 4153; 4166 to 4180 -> 2.172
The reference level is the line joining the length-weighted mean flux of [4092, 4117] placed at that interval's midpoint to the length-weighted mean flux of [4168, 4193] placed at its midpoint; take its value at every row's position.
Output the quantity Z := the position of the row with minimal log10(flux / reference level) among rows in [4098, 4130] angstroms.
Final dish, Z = 4100.61 angstroms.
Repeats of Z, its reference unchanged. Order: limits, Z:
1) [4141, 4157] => 4155.75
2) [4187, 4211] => 4188.41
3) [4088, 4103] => 4100.61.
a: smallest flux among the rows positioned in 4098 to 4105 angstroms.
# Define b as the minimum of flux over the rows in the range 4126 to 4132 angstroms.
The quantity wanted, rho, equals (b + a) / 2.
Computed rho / 10.5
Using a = 9.17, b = 11.9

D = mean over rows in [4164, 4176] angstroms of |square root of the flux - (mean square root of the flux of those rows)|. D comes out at 0.057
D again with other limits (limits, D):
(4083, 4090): 0.097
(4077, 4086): 0.045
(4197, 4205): 0.032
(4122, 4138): 0.059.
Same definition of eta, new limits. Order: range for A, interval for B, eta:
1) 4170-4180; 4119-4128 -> 150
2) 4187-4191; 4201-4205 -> 139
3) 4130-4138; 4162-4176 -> 144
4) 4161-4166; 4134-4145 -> 165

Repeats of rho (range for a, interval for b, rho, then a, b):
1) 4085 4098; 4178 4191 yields 11.3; 11.3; 11.3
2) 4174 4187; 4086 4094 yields 12.3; 11.5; 13.1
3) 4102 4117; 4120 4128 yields 10.7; 9.44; 11.9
